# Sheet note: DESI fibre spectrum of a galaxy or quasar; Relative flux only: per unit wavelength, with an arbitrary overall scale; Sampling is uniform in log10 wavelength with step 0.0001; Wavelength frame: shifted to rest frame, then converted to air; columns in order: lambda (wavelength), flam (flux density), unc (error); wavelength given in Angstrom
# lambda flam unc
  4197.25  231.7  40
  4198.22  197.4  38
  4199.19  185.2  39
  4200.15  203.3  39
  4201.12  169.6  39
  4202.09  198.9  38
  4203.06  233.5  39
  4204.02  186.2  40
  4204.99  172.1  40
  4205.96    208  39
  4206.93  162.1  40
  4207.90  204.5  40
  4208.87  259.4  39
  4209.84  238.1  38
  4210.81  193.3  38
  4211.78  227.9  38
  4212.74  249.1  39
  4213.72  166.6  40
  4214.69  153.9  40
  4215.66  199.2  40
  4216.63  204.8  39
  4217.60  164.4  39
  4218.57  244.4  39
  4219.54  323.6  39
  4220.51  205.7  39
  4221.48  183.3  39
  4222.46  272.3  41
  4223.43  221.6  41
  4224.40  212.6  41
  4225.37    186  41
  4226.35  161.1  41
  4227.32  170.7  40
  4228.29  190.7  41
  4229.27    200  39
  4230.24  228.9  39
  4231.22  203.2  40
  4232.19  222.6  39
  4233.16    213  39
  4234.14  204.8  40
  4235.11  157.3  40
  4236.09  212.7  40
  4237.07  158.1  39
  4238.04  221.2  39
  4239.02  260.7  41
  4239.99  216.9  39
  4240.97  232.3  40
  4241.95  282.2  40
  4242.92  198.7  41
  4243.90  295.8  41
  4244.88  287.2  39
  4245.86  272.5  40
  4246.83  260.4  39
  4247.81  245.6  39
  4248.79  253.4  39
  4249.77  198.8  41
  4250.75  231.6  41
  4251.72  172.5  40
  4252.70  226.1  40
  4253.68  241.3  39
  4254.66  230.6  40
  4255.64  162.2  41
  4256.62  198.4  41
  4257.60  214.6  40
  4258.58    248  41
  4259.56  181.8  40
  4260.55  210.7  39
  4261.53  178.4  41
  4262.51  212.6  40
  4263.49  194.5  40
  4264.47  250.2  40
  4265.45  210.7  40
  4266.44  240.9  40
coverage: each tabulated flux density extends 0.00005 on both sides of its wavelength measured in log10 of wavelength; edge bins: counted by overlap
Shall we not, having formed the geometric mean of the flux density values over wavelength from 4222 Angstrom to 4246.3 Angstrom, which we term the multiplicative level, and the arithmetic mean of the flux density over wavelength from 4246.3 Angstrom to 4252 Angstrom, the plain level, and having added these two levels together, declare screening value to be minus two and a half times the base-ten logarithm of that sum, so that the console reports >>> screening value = -6.62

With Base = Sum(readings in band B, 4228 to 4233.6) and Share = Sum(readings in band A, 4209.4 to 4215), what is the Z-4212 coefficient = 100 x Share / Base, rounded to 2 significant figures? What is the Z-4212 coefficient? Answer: 98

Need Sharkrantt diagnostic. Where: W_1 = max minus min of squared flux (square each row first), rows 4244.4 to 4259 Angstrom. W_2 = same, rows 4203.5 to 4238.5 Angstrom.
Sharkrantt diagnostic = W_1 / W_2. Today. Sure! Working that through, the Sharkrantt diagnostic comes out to 0.69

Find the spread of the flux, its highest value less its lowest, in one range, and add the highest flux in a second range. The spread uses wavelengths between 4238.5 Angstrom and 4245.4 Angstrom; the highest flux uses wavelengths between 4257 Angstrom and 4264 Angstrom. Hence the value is 345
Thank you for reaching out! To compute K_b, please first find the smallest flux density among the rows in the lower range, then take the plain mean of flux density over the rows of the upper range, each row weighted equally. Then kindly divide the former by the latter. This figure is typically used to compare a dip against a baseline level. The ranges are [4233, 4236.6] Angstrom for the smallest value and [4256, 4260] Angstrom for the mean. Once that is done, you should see 0.75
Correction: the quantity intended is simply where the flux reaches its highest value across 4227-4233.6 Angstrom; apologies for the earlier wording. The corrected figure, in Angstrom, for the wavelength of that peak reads 4230.24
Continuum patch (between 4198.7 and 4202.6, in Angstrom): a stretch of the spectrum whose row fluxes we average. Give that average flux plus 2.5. 192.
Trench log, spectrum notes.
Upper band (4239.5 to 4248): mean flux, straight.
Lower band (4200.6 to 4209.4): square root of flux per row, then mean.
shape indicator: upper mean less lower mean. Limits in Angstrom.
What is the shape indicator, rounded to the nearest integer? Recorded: 241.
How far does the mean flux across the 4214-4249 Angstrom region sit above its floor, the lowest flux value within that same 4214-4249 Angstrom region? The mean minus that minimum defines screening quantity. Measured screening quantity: 66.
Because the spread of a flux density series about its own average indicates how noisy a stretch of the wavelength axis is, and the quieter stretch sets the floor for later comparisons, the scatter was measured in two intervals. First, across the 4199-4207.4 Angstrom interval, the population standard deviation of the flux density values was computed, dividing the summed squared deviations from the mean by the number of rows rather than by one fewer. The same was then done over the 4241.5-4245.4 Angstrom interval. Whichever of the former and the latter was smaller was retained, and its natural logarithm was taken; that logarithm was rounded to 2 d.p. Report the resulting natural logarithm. 3.05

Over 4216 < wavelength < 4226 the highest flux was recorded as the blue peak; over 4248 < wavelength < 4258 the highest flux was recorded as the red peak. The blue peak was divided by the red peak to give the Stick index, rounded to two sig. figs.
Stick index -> 1.3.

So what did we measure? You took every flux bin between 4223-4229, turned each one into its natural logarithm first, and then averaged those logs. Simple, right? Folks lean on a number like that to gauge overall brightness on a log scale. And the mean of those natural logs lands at 5.24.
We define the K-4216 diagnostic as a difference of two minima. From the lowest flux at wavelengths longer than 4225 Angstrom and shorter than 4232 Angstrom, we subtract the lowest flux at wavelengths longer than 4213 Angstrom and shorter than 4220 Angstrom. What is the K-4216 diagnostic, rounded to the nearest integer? 7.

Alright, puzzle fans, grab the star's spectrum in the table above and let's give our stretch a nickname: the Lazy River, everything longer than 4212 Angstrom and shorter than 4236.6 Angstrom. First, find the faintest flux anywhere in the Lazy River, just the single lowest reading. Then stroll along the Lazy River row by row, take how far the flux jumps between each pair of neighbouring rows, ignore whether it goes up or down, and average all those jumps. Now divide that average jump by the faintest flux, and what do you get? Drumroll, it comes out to 0.249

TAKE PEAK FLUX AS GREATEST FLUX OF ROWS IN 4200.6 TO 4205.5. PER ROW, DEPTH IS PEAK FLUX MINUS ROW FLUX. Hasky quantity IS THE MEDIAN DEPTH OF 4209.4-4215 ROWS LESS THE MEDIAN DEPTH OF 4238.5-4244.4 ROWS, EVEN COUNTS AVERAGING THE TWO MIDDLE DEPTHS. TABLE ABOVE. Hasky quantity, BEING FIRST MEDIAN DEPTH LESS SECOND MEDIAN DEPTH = 36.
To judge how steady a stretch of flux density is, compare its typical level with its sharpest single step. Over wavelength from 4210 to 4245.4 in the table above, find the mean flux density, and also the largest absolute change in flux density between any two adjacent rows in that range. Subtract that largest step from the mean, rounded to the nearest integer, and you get 97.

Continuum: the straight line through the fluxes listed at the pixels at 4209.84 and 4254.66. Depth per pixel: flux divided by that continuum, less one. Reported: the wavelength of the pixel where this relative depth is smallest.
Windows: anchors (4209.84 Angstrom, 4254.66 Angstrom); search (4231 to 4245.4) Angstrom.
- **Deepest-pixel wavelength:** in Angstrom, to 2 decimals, 4235.11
